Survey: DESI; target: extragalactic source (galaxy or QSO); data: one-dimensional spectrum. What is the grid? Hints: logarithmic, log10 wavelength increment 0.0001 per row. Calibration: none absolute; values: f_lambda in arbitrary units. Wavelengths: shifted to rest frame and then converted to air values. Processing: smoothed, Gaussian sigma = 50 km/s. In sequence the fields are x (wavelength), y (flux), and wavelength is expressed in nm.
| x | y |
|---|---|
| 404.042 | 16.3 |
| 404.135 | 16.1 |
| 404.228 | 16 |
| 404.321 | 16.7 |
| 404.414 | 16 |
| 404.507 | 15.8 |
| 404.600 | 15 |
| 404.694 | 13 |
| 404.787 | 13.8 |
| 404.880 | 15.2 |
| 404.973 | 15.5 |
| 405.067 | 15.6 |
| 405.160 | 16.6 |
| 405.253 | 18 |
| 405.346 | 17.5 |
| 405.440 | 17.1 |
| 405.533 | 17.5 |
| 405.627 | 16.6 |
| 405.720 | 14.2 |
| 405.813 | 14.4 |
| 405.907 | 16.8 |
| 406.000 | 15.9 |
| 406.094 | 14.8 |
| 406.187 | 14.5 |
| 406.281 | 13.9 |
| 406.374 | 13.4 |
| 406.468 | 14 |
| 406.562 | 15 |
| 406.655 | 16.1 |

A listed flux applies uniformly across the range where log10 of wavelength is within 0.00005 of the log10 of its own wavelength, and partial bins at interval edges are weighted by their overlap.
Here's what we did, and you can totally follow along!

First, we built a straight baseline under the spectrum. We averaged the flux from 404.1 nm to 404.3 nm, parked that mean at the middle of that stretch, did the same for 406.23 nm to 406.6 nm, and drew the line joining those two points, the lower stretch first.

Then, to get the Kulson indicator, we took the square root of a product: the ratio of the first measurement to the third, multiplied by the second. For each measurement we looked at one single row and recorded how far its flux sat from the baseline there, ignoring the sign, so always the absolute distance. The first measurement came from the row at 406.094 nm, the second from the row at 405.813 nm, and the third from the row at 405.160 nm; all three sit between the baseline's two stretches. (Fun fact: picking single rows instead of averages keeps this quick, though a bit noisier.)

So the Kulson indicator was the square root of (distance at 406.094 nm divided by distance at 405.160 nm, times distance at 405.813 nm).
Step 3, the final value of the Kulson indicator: 0.26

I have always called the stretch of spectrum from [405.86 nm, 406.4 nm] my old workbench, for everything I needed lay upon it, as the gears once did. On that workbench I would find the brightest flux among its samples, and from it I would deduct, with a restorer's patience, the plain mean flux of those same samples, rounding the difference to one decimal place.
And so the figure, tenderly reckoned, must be 1.9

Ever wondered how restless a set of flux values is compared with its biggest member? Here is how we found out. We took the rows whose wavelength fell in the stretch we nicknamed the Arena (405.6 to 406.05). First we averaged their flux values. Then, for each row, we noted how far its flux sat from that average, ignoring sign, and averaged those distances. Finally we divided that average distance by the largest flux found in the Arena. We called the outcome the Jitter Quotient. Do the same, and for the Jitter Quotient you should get 0.061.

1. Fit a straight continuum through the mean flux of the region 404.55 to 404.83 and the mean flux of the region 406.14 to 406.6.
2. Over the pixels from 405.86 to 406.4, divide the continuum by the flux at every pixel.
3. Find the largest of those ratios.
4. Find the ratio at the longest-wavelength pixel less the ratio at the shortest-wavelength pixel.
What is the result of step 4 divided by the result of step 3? 0.21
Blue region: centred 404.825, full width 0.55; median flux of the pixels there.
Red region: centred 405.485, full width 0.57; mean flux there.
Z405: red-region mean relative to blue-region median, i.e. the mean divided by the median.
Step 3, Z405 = 1.11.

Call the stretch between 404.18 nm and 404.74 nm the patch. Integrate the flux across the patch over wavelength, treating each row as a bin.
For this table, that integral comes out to 8.6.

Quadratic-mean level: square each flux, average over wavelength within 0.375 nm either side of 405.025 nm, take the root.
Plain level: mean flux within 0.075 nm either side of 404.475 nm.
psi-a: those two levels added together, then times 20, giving 633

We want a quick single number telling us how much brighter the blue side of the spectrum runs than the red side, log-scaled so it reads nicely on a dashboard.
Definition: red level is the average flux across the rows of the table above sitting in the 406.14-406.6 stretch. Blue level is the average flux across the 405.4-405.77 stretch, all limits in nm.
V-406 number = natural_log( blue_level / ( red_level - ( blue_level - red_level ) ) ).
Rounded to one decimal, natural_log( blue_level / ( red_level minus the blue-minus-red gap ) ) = 0.3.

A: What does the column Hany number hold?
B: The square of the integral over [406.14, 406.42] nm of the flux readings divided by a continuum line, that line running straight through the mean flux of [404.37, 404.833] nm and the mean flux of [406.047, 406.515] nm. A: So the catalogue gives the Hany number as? 0.077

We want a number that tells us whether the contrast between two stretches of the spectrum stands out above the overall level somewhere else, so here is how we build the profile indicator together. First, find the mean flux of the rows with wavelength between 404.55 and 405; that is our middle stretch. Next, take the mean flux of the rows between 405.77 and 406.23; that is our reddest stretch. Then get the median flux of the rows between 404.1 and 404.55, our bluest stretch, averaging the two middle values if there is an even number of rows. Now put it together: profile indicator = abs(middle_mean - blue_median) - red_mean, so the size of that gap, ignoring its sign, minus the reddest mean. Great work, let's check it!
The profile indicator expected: -13.8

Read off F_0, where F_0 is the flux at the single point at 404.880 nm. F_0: 15.2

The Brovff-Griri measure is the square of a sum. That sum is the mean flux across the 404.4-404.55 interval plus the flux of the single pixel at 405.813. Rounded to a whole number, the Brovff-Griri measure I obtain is 918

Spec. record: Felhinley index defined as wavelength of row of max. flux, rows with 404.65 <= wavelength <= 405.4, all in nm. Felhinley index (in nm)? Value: 405.253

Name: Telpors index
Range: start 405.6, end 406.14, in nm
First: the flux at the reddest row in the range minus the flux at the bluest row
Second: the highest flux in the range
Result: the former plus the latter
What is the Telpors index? 15.0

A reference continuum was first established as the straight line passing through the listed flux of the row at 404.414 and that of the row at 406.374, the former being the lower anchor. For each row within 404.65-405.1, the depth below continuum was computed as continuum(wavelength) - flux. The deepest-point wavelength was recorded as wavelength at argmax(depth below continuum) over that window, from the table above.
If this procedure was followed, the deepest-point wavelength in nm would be 404.694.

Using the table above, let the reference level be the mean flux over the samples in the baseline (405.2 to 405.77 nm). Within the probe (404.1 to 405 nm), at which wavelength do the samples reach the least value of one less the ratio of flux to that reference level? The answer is 404.321 nm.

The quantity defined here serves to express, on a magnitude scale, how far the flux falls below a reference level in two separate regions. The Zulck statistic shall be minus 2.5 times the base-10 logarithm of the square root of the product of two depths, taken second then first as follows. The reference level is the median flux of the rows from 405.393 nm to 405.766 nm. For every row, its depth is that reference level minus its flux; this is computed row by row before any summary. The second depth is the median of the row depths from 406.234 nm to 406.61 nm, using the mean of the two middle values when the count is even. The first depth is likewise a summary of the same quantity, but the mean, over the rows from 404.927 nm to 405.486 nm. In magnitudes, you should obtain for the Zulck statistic 0.5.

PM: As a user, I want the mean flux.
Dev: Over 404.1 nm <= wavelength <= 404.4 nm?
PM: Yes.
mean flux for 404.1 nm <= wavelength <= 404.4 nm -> 16.3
